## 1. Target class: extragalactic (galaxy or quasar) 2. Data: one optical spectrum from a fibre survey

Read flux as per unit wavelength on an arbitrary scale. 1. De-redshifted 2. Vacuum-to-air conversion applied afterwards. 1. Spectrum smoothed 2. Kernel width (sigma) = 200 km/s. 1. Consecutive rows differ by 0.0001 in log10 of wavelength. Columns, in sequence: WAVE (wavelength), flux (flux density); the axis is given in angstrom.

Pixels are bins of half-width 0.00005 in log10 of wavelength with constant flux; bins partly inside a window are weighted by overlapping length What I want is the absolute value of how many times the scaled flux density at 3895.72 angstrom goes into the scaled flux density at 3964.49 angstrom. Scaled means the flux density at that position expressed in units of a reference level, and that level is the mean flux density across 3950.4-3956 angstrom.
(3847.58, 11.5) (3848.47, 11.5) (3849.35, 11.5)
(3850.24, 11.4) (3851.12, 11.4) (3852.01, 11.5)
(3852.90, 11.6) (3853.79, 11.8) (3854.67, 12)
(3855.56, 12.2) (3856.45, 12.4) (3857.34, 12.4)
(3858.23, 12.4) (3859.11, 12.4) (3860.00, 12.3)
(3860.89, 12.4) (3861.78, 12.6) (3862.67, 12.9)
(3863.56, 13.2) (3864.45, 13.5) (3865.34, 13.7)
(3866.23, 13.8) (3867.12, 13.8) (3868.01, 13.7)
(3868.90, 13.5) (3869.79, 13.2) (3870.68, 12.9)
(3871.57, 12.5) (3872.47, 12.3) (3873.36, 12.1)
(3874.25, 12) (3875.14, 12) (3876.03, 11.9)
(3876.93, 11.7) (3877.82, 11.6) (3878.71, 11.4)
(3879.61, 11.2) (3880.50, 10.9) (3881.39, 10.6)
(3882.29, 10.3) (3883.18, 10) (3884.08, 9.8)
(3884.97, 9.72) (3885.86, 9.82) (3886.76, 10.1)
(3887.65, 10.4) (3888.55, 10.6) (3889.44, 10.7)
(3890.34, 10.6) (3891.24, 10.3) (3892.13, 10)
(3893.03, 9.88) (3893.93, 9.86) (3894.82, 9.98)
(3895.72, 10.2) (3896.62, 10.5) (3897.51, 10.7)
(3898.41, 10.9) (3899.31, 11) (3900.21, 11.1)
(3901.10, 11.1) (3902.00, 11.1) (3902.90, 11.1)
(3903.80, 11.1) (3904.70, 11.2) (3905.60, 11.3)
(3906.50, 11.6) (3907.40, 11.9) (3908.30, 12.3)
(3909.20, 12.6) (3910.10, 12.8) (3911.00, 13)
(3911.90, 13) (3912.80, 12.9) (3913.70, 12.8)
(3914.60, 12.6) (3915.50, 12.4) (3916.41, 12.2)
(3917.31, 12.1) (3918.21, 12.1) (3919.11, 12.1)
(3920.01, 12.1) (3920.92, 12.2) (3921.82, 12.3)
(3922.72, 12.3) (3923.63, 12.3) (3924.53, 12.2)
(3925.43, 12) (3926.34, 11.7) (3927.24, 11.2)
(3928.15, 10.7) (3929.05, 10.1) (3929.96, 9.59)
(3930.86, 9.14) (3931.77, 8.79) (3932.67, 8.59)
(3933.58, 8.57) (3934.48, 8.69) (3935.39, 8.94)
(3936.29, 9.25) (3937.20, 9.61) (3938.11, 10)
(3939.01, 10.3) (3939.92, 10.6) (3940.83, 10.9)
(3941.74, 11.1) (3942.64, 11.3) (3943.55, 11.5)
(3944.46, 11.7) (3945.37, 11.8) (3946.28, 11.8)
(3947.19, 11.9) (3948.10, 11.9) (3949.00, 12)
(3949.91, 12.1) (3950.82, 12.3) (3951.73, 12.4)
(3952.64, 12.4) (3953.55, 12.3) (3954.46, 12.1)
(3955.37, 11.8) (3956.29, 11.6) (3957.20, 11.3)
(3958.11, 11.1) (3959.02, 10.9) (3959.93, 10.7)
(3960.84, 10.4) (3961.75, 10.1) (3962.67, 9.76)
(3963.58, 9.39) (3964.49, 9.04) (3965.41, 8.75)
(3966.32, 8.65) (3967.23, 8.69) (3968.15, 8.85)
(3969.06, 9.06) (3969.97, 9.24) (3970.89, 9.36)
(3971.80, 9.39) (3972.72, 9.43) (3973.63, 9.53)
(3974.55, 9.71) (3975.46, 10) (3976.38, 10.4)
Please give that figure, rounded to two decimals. 0.89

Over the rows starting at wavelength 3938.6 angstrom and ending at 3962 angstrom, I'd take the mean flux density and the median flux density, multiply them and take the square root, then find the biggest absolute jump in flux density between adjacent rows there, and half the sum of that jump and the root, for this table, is 5.93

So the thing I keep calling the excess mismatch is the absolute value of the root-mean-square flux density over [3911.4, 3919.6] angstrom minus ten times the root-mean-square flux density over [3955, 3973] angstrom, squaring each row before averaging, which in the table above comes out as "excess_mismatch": 86.8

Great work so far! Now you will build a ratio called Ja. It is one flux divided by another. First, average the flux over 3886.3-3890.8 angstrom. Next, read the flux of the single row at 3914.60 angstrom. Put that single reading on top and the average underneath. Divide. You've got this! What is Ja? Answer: 1.2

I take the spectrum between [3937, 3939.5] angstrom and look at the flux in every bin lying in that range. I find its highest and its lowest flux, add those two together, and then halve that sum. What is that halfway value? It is 10.0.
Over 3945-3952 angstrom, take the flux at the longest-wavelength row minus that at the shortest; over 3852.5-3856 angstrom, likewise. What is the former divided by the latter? 1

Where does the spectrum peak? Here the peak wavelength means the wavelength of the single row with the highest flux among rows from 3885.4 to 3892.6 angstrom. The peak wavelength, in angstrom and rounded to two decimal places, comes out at 3889.44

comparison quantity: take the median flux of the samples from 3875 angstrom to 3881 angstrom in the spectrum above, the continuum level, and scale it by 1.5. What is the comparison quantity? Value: 17.4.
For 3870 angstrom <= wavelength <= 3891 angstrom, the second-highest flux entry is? 12.5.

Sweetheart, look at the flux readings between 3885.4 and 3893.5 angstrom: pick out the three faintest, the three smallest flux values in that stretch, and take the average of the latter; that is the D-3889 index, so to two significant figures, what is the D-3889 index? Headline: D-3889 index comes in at 9.9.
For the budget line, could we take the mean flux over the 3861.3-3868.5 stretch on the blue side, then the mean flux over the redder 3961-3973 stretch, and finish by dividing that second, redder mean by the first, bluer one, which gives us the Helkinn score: 0.69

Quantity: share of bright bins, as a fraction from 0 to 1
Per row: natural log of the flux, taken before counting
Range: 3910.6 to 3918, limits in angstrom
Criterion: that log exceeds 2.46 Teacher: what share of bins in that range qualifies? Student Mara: 1.00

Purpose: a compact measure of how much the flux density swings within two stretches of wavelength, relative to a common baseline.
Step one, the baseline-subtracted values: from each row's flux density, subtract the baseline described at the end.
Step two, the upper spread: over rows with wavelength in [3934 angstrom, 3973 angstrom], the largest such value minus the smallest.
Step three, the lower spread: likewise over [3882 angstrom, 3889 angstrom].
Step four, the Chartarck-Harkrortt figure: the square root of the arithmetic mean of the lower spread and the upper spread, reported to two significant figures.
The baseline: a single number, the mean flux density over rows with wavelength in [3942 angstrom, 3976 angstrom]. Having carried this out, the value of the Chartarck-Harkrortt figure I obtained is 1.5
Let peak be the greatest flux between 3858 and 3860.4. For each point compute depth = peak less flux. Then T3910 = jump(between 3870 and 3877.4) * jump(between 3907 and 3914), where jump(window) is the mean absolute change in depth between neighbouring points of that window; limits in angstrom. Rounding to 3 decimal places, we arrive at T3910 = 0.032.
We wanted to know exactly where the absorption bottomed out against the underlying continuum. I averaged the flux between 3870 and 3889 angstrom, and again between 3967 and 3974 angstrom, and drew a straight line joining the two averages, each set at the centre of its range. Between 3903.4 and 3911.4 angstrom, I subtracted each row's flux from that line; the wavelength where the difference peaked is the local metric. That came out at 3903.80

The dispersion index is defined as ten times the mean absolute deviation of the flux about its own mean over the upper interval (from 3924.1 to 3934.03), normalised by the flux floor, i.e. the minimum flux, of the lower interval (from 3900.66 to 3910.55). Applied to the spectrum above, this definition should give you 1.09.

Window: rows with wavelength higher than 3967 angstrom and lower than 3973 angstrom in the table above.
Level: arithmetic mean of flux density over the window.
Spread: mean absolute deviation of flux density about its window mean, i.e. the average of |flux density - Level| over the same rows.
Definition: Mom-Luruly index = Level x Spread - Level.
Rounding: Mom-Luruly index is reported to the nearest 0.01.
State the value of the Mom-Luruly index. -6.96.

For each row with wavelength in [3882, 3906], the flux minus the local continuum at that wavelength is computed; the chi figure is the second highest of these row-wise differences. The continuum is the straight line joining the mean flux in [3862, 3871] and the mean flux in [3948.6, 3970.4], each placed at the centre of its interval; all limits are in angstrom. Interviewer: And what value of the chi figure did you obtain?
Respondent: -1.1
